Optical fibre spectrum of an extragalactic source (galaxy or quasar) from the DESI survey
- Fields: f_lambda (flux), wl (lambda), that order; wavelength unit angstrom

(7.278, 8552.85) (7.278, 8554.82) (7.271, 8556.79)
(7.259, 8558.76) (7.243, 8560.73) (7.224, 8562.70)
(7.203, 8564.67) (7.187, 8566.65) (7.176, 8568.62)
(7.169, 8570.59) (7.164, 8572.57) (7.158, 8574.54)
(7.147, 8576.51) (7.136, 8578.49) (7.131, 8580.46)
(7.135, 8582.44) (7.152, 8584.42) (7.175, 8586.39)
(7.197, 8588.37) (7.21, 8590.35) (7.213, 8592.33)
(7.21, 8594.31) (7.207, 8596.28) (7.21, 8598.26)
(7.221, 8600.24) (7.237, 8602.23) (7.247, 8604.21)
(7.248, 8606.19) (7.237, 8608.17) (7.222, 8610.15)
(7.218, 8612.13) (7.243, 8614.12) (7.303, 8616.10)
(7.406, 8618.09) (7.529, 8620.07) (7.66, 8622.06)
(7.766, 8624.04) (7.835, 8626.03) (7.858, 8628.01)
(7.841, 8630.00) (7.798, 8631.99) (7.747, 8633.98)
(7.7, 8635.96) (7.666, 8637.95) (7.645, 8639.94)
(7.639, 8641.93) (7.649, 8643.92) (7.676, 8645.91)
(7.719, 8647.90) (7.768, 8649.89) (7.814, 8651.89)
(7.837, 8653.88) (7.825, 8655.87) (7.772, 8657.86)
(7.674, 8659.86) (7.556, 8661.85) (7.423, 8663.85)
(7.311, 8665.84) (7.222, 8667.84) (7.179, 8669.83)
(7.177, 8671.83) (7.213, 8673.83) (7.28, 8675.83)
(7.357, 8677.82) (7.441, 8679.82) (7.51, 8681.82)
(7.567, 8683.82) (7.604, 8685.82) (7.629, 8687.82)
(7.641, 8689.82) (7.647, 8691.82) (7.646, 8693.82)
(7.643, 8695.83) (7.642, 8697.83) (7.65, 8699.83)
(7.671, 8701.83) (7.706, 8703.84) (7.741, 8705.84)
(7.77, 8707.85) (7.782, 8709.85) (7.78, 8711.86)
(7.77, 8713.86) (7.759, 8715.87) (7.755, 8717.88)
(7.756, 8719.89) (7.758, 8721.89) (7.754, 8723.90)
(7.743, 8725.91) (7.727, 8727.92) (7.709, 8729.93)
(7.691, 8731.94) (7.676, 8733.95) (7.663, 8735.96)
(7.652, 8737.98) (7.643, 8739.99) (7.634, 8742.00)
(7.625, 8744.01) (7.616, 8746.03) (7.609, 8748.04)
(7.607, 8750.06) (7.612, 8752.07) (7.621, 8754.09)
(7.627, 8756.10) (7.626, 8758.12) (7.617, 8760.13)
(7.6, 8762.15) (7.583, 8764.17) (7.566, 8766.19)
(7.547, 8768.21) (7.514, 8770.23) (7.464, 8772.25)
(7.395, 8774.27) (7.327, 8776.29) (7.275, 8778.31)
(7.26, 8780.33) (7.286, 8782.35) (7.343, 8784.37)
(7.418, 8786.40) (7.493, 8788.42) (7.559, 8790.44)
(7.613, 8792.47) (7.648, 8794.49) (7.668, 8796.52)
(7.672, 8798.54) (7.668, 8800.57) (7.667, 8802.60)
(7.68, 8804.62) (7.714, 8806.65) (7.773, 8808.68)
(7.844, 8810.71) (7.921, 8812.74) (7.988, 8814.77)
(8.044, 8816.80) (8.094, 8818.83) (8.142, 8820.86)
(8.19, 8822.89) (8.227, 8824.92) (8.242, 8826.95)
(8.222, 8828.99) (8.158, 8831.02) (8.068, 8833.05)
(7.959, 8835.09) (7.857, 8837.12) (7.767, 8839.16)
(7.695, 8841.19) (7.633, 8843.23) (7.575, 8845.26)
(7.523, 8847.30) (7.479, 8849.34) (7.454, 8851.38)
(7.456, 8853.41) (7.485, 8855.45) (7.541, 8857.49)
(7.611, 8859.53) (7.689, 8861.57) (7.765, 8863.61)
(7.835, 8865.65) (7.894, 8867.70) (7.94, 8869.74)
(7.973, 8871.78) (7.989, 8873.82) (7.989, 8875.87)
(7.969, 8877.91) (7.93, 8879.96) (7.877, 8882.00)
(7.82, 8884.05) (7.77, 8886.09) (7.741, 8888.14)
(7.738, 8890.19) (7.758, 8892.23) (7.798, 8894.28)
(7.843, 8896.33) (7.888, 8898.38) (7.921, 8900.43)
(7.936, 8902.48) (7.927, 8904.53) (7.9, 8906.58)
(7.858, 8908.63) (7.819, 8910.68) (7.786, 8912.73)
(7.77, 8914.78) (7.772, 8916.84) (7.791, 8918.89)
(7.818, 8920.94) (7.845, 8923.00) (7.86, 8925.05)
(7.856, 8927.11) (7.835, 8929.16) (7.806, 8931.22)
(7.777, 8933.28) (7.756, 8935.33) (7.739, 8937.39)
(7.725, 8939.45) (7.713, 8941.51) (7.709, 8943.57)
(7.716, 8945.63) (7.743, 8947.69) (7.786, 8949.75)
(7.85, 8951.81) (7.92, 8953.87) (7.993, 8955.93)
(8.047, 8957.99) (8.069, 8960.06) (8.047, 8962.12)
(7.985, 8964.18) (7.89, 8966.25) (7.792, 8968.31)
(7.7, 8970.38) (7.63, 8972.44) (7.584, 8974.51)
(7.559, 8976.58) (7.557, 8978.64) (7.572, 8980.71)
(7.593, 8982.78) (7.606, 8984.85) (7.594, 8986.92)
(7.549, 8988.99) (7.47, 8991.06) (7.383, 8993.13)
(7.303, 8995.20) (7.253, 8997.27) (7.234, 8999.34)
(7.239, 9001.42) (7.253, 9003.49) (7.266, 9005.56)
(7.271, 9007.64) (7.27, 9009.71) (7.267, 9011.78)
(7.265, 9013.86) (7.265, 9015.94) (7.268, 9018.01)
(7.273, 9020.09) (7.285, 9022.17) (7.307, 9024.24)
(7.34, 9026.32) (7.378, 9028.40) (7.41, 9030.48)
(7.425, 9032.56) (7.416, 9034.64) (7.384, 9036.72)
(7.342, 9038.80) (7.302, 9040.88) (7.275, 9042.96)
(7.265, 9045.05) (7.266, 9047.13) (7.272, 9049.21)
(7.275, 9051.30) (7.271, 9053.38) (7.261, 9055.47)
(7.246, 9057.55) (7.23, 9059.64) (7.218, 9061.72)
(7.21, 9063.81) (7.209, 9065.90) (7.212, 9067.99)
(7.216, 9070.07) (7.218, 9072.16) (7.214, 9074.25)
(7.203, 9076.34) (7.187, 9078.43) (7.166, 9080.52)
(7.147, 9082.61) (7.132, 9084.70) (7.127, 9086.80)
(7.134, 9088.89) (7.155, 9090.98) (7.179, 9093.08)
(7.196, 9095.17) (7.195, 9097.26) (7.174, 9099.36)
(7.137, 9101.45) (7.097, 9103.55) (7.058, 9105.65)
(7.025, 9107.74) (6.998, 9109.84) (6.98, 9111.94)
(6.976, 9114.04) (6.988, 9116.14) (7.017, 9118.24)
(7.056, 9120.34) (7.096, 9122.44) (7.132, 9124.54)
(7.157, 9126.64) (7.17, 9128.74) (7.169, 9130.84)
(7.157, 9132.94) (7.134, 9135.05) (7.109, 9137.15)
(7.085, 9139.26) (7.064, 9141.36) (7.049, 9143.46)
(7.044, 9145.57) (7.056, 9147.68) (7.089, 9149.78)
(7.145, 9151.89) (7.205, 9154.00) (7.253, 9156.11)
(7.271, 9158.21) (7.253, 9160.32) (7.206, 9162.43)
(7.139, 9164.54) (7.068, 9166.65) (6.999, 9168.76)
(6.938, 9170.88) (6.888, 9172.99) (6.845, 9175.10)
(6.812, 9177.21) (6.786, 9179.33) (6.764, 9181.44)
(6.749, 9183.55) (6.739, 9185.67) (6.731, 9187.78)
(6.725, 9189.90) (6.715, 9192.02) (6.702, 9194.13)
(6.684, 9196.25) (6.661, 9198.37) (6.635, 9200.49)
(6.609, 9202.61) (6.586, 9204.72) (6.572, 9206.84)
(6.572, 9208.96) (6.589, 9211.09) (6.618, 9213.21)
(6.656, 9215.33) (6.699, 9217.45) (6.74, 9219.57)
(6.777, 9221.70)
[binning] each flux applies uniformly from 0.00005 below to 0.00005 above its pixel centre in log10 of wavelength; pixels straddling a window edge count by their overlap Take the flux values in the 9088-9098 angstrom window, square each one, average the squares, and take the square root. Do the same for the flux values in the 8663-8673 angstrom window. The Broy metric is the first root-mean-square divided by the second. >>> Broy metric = 0.99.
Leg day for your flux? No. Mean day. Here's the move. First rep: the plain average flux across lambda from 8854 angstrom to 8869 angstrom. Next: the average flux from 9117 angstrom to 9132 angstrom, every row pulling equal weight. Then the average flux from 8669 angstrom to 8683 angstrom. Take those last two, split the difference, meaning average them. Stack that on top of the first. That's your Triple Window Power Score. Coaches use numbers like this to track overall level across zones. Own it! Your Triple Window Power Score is 14.9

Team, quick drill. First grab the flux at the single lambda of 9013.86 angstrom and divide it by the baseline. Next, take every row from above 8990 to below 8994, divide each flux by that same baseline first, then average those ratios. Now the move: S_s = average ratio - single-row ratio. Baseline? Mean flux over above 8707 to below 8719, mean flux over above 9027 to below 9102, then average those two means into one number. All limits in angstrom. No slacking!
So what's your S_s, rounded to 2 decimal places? 0.02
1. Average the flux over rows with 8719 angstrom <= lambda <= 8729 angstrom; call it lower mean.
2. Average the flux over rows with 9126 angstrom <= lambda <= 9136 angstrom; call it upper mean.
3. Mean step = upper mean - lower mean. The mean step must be -0.59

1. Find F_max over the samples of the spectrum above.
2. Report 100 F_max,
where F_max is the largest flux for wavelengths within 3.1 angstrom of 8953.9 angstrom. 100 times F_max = 799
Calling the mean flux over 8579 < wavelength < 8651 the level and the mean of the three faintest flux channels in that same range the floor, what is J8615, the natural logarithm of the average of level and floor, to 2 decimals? 1.99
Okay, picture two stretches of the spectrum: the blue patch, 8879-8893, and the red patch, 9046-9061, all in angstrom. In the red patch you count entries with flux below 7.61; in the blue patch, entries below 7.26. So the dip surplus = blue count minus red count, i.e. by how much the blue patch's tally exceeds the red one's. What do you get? -7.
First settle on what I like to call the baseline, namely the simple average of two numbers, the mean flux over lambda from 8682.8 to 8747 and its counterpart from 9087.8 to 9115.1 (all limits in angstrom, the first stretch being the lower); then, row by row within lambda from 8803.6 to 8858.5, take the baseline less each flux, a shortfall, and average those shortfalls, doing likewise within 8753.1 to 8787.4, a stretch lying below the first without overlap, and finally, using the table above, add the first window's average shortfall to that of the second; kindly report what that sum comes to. -0.5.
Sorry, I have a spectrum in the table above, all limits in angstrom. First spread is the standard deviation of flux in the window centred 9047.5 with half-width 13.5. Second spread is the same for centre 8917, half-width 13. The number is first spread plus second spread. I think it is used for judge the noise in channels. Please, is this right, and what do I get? 0.10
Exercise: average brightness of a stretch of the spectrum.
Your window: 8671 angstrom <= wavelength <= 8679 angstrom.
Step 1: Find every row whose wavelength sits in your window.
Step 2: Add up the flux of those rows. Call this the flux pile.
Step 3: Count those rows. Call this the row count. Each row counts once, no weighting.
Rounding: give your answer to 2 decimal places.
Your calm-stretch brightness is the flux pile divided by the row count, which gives 7.26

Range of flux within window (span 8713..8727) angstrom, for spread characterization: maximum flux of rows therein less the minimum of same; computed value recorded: 0.027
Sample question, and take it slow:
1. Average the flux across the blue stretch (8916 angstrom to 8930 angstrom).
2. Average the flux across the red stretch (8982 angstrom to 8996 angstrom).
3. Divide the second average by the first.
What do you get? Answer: 0.96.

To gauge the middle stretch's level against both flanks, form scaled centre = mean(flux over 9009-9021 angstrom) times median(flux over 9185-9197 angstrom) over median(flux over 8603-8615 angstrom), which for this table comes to 6.7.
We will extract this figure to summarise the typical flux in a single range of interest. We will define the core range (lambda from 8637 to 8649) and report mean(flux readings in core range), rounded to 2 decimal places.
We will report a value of 7.67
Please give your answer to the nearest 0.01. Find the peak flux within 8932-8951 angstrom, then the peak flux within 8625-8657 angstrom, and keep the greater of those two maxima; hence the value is 7.86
